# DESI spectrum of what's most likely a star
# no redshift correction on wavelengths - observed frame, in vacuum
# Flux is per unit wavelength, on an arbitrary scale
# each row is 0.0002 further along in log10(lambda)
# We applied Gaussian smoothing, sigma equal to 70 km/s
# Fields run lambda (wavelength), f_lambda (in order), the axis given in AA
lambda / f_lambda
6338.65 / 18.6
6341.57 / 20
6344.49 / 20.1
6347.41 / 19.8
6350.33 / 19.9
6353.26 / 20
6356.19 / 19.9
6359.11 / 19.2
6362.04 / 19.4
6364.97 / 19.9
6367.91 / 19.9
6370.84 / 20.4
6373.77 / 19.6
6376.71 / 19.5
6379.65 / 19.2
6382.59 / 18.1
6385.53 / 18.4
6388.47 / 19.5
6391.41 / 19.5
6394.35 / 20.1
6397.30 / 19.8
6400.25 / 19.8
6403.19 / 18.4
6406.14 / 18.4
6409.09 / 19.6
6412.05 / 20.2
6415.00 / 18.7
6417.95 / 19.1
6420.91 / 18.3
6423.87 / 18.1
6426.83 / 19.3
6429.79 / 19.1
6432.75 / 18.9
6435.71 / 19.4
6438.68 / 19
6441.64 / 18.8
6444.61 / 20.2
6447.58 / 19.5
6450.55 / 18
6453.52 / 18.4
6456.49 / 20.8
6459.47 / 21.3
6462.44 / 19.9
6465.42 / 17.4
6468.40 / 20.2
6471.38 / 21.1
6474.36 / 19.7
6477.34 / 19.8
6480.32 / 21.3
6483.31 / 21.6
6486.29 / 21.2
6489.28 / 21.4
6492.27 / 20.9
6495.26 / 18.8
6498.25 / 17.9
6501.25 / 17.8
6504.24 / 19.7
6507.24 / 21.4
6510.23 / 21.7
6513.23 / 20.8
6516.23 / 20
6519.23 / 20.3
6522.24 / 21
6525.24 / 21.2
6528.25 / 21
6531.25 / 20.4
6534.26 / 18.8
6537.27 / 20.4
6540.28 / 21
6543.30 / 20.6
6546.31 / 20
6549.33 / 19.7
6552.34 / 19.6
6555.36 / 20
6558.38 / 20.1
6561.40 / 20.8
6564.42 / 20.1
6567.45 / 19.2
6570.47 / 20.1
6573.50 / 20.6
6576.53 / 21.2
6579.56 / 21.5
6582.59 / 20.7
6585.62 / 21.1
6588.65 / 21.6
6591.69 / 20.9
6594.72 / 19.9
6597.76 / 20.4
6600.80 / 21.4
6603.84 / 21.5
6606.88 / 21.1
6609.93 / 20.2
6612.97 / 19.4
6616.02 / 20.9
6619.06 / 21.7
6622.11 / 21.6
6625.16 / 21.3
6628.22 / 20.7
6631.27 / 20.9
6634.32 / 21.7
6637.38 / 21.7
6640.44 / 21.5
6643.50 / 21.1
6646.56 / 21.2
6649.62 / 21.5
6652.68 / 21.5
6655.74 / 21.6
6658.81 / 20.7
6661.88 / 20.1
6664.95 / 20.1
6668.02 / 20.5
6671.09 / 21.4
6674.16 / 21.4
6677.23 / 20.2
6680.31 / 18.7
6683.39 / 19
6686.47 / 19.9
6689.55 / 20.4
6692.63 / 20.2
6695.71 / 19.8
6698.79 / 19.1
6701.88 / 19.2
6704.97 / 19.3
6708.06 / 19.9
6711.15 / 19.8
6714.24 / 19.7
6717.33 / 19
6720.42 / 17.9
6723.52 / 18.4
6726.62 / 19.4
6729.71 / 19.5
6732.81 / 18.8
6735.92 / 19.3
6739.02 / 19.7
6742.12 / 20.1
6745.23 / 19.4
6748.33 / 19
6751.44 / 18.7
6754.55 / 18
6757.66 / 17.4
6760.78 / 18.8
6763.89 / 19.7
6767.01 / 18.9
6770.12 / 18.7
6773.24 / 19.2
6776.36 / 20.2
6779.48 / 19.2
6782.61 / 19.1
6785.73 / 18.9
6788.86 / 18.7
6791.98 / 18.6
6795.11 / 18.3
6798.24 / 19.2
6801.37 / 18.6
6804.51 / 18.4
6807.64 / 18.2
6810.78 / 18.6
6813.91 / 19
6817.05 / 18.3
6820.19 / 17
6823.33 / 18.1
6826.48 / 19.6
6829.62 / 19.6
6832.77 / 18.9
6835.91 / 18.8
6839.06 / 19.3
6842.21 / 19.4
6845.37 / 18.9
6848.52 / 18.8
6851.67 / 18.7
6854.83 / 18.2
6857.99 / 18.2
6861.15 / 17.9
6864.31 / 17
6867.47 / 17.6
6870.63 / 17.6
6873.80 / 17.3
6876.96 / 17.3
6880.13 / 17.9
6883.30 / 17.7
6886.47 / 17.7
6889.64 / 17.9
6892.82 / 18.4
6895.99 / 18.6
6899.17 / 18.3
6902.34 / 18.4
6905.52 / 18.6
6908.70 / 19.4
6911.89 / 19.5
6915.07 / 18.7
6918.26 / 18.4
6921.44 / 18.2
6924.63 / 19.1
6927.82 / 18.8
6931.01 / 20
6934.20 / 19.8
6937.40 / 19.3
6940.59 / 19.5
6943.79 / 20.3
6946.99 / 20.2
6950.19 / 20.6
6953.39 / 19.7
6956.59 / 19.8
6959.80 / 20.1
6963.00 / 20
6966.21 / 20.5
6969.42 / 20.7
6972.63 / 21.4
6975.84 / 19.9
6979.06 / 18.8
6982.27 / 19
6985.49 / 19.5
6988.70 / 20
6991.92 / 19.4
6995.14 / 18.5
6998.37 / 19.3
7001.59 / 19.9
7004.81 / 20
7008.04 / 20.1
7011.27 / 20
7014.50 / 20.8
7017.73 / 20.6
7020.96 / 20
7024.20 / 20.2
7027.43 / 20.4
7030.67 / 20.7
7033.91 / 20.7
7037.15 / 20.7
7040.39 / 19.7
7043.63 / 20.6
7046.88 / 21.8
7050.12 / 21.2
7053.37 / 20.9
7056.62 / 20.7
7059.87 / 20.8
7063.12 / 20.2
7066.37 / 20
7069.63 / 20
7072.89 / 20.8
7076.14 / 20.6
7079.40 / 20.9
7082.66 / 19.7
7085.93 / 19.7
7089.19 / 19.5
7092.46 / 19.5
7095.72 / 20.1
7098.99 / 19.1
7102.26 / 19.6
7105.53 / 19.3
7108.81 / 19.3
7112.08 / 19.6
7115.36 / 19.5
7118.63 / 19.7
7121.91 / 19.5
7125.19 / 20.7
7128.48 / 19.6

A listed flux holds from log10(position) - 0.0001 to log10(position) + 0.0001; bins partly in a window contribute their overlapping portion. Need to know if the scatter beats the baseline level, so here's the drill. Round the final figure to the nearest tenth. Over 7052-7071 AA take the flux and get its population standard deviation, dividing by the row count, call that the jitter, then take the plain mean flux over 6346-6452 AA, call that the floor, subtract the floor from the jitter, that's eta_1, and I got -18.9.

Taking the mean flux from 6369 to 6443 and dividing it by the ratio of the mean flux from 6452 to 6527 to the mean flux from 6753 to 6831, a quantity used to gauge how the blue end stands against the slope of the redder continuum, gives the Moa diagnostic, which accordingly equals 17.8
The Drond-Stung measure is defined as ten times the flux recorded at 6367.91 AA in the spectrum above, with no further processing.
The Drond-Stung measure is 199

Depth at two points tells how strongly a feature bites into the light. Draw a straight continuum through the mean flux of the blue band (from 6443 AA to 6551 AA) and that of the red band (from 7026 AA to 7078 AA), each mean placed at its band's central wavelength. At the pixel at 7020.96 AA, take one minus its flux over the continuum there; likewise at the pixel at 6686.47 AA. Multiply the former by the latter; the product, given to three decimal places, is 0.001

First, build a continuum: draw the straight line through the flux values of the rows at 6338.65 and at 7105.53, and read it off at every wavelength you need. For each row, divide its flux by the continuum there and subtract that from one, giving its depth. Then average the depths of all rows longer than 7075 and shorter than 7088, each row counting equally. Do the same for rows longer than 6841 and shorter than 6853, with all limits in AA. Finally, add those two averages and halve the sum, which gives -0.02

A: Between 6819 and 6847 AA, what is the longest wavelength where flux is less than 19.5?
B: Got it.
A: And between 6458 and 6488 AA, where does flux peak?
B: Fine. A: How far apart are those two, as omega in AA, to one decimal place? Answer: 362.1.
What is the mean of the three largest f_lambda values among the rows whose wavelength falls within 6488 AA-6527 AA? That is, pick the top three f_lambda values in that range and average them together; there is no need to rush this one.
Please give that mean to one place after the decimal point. 21.5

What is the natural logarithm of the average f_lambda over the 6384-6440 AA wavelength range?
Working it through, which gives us 2.95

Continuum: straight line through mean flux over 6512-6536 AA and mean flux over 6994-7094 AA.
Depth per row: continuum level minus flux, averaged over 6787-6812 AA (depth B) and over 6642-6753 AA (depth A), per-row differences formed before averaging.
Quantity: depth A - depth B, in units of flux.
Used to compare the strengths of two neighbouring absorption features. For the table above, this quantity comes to -1.3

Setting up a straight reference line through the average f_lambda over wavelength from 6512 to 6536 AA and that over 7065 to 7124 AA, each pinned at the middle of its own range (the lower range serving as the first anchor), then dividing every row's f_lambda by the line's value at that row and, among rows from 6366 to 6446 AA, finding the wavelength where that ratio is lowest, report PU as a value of 6382.59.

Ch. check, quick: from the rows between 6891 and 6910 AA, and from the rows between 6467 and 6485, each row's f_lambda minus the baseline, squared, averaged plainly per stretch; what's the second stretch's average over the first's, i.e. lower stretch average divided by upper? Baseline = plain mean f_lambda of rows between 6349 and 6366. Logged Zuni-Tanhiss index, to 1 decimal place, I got 1.0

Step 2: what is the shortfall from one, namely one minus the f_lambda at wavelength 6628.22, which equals -19.7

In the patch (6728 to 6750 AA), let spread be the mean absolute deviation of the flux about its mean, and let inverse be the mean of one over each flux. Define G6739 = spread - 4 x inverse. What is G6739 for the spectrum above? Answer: 0.11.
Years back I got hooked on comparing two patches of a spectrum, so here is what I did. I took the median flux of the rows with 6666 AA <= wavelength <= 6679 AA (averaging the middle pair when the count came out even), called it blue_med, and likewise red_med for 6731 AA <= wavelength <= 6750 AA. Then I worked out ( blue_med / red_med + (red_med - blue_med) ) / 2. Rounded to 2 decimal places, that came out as -0.26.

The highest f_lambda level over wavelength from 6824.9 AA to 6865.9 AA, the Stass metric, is 19.6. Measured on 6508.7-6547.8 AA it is 21.7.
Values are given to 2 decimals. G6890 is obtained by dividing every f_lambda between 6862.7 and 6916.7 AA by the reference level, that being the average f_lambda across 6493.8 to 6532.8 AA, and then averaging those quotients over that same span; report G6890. 0.90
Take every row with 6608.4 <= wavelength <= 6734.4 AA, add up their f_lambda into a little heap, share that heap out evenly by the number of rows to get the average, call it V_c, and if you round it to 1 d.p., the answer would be 20.3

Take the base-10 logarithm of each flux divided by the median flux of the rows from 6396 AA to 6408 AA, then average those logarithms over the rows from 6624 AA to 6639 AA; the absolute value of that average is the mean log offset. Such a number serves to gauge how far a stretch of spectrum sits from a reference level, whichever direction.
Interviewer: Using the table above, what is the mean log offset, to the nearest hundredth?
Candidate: 0.05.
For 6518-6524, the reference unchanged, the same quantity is 0.03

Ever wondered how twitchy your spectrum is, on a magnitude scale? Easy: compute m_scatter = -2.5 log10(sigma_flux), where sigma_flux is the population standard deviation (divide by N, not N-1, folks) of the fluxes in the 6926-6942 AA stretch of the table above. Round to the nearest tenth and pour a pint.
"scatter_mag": 1.0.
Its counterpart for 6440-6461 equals -0.2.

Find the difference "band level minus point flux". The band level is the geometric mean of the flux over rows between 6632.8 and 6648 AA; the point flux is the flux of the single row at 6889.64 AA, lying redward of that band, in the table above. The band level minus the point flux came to 3.5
